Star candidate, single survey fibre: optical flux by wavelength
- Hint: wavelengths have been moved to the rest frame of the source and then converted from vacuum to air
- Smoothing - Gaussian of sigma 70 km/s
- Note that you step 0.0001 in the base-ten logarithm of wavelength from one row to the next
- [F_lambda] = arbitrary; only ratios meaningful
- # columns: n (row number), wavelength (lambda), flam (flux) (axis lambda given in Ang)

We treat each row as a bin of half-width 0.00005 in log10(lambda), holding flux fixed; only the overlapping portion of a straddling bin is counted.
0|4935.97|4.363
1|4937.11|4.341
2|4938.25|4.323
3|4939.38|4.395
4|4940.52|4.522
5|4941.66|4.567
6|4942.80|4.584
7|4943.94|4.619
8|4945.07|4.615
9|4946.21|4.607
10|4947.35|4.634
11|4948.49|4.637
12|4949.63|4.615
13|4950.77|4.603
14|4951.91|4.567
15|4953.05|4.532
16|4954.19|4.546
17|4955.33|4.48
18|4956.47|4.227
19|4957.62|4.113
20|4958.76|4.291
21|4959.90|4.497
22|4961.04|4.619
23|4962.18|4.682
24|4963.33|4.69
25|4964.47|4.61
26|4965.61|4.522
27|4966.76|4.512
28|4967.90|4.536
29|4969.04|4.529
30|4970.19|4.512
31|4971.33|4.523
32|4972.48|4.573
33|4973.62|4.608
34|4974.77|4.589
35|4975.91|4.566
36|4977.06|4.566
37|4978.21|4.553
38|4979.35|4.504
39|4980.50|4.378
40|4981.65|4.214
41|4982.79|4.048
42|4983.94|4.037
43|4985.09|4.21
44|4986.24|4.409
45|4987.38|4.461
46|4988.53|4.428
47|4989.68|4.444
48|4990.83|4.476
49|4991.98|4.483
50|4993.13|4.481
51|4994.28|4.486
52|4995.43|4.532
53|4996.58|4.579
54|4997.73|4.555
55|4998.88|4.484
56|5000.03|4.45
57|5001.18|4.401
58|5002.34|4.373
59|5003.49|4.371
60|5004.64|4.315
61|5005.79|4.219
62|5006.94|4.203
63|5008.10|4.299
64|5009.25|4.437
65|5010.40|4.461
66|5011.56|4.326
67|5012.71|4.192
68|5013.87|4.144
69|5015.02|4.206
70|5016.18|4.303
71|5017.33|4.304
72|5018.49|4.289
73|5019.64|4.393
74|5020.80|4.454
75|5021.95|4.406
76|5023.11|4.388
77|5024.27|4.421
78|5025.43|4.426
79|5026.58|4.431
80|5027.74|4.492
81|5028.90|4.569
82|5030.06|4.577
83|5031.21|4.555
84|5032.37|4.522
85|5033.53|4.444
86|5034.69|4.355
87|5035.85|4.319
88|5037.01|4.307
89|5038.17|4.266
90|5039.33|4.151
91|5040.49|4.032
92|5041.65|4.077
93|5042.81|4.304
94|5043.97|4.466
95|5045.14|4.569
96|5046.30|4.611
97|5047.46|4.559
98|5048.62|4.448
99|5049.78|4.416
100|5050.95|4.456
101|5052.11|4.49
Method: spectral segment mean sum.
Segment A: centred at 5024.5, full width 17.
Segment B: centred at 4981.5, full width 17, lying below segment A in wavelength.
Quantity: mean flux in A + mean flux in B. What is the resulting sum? 8.84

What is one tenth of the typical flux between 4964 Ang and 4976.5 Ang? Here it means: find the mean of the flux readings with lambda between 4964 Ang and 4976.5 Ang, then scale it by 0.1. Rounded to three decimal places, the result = 0.455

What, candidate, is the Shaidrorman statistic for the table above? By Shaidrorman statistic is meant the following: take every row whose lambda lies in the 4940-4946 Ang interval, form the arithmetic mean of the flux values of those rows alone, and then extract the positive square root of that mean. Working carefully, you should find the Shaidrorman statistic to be 2.14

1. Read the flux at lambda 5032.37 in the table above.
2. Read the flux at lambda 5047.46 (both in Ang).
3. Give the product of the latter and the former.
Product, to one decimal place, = 20.6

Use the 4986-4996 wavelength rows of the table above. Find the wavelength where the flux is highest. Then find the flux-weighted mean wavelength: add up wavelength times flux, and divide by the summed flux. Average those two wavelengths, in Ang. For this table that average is 4993.1 Ang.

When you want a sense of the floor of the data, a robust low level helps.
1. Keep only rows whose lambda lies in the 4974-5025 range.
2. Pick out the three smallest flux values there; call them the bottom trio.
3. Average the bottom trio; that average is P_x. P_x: 4.08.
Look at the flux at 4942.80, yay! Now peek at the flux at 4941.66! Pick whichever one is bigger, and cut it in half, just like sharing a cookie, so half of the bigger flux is 2.29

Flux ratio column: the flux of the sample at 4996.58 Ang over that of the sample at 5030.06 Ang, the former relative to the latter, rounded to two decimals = 1.00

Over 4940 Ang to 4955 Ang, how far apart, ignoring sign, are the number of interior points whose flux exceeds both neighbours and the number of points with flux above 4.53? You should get 10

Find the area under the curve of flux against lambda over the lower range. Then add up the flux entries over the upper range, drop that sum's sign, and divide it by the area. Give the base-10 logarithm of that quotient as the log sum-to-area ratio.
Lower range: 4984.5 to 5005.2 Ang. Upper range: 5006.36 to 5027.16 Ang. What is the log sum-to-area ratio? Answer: -0.071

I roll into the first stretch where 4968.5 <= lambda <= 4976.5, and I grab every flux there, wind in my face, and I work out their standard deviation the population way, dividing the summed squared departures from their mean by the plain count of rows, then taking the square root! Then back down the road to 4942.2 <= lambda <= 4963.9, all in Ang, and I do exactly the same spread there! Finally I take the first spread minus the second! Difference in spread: -0.12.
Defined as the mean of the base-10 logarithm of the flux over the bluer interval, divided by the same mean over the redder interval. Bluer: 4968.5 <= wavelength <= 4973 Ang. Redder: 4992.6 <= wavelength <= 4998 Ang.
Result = 1.00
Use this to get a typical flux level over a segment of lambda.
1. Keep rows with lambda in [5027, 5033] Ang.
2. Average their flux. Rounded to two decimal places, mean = 4.54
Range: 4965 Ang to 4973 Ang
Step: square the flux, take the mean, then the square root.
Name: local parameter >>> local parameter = 4.53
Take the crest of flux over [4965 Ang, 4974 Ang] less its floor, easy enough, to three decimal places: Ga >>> 0.096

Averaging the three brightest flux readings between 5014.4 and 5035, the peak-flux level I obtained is 4.57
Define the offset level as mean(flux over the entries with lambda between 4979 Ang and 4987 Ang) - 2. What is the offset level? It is 2.26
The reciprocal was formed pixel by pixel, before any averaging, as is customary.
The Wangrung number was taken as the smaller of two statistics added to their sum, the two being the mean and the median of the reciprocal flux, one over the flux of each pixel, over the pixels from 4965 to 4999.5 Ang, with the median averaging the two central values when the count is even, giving 0.668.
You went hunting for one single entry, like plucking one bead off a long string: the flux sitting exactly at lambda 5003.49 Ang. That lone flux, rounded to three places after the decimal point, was 4.371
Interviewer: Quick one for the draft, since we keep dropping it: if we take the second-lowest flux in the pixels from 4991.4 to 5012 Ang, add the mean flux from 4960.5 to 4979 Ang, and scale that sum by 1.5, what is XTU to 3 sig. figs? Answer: 13.2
